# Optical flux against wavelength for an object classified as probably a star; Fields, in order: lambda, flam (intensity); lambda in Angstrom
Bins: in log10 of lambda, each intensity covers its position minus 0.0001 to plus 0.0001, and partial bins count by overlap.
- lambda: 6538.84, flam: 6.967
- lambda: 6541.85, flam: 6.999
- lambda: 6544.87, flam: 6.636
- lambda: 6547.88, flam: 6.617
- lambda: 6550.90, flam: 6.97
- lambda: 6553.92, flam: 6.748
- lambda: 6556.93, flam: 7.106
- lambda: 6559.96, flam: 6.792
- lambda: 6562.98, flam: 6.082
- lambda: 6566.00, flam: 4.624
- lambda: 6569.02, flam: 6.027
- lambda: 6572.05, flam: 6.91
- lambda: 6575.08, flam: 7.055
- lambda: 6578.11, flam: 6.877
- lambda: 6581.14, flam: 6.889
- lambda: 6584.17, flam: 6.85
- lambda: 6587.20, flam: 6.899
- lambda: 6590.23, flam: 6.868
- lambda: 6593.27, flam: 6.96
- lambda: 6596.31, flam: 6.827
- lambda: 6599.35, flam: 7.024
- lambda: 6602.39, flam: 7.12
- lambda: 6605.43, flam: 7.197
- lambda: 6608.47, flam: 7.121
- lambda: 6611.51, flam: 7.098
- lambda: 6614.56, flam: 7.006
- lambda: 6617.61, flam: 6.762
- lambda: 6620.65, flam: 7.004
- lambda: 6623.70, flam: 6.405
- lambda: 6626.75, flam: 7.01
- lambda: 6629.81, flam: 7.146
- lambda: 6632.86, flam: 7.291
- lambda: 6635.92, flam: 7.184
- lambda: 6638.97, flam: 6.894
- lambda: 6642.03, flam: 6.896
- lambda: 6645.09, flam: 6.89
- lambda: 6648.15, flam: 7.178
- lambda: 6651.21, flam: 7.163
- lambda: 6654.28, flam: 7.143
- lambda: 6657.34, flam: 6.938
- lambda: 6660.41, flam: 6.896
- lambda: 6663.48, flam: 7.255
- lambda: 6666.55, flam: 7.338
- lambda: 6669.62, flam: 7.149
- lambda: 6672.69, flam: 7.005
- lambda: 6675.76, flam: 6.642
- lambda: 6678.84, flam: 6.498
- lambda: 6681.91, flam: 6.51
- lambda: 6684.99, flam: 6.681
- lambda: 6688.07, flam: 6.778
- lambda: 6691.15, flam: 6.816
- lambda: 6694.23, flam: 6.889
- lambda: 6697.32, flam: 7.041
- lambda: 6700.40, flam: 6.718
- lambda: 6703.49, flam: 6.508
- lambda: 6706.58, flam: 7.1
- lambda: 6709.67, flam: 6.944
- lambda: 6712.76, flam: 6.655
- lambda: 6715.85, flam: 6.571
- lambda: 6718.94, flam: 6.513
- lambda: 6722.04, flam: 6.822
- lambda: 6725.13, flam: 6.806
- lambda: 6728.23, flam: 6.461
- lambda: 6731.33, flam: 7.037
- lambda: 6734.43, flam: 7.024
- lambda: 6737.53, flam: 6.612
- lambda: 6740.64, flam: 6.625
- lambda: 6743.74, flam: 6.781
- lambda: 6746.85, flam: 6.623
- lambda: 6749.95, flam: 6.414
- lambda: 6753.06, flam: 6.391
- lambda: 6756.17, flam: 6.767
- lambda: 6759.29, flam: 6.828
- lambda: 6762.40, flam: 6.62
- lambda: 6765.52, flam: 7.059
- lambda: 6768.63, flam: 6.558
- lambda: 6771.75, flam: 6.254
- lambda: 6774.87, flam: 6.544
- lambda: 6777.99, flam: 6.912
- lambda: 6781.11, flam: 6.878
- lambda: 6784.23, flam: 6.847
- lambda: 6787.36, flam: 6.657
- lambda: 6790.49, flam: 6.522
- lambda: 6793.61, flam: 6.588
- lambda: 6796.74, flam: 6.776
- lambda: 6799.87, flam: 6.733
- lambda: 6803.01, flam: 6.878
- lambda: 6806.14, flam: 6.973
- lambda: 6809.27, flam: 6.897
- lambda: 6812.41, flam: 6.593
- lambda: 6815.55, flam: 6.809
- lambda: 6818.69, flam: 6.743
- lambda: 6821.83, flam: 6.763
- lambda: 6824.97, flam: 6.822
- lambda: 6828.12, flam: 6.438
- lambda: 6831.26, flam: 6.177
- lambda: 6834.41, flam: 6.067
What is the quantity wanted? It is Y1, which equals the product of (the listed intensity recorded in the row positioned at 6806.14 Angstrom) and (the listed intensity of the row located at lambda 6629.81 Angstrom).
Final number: 49.8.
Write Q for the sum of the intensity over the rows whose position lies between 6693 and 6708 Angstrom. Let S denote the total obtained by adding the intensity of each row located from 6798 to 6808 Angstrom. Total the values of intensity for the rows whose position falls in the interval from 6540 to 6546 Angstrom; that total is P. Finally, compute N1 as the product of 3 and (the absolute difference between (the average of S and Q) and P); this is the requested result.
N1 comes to 41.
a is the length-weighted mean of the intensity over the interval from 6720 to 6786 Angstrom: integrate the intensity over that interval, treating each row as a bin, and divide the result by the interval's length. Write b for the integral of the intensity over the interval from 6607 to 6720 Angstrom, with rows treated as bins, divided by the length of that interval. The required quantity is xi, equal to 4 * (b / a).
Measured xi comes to 4.12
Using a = 6.71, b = 6.91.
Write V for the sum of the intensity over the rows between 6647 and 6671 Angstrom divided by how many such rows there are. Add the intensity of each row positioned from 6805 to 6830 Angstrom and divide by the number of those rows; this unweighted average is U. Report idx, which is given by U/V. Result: 0.95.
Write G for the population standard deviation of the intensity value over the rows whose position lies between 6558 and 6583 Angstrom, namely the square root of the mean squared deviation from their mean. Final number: 0.77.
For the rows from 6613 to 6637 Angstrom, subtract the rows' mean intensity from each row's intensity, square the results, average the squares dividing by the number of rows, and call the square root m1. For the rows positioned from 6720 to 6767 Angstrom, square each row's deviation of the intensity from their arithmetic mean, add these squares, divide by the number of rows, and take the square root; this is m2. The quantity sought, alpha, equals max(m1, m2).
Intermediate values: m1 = 0.26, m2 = 0.21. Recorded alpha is 0.261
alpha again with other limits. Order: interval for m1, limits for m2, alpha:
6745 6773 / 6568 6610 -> 0.267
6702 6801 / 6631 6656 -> 0.207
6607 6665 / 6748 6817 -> 0.202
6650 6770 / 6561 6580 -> 0.836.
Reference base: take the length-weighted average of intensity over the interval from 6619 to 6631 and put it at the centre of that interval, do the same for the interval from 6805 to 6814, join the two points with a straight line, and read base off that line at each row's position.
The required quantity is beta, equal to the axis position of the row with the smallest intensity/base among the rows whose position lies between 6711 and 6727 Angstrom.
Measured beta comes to 6718.94 Angstrom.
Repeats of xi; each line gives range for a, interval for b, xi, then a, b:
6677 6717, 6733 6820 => 3.98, 6.75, 6.71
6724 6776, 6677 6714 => 4.05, 6.67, 6.76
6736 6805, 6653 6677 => 4.22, 6.68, 7.05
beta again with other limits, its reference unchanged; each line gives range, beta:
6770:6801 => 6771.75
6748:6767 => 6753.06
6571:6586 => 6584.17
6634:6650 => 6645.09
